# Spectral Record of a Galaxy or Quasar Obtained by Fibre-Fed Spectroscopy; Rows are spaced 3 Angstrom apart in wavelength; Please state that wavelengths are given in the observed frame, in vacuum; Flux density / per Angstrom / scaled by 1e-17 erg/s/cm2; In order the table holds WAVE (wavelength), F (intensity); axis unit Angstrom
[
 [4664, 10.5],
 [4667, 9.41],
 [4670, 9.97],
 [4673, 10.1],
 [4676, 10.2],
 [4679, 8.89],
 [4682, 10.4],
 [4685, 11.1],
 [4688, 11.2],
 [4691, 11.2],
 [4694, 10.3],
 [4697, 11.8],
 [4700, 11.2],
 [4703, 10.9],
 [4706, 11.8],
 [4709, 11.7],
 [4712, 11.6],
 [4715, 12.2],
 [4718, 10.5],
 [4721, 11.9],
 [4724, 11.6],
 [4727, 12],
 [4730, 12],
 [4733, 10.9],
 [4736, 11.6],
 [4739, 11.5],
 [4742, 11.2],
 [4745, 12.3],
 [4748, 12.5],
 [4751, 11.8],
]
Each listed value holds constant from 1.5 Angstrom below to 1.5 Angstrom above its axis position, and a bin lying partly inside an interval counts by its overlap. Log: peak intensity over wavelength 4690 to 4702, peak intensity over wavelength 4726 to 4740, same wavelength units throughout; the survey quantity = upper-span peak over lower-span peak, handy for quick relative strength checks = 1.02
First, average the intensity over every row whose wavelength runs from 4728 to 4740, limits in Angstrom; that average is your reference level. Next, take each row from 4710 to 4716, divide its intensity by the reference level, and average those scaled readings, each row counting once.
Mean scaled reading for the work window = 1.03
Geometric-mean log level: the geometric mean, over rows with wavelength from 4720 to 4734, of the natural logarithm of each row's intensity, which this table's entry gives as 2.46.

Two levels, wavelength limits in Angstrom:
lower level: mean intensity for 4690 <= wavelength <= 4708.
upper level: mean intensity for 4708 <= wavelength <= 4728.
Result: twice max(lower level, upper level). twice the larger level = 23.3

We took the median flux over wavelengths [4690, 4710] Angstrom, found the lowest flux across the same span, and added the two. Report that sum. 21.5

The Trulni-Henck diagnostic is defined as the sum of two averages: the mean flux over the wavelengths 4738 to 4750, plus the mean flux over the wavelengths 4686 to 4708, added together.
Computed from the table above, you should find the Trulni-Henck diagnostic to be 23.1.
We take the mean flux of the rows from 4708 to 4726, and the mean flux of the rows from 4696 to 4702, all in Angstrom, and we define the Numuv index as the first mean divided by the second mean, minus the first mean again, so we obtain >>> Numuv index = -10.58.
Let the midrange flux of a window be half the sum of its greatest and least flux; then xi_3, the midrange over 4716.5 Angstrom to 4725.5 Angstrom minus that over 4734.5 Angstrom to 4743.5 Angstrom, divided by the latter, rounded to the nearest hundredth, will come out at -0.02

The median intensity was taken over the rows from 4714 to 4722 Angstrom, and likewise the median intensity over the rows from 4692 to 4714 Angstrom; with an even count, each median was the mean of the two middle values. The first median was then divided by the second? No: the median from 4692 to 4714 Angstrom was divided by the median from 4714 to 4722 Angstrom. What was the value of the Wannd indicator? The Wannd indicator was 0.97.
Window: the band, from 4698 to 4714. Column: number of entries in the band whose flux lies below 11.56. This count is 2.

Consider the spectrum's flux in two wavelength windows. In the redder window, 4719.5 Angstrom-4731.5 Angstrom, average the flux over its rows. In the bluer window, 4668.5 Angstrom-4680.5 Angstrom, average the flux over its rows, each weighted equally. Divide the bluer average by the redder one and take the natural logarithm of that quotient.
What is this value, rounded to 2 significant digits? -0.19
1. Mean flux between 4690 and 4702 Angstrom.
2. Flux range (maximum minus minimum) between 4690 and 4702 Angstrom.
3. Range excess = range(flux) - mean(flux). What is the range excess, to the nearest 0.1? -9.6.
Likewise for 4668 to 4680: -8.5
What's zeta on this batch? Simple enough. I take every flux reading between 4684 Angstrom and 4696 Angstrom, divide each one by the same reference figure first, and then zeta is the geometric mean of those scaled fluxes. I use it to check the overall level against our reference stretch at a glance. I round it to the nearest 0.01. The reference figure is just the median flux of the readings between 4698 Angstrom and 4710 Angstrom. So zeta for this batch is 0.96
